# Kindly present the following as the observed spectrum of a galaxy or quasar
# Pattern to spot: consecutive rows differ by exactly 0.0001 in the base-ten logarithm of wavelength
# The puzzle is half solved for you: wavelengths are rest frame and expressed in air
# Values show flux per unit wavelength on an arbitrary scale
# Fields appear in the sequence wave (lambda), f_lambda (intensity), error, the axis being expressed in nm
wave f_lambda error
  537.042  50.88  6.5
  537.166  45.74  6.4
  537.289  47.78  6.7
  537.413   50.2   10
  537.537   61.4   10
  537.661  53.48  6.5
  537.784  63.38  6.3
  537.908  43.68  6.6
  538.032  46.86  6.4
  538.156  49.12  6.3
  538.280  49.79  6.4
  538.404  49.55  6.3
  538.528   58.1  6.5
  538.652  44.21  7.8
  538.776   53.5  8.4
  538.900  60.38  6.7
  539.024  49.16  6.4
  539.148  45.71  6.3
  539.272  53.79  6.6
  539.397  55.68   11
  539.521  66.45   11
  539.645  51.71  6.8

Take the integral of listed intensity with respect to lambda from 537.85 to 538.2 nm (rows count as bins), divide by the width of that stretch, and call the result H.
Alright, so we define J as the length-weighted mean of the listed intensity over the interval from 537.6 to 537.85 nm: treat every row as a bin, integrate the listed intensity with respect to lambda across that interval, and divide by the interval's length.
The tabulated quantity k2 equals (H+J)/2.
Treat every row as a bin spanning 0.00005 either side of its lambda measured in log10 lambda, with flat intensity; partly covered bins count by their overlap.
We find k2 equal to 52.4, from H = 46.4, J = 58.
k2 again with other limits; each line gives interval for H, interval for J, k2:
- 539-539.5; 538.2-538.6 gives 52.3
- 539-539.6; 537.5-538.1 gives 53.9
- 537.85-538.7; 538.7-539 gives 52.1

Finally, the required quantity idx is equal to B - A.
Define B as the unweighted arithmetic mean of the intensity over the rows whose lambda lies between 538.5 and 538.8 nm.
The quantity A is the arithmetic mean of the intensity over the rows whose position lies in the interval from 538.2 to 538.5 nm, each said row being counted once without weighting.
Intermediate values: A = 50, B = 51.9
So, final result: 2.3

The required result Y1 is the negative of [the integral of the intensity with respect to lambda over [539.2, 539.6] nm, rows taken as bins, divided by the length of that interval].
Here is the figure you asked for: -58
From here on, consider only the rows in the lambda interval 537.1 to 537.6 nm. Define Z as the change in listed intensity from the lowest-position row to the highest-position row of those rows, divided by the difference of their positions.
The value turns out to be 42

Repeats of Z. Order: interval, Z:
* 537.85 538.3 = 16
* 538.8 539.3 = -18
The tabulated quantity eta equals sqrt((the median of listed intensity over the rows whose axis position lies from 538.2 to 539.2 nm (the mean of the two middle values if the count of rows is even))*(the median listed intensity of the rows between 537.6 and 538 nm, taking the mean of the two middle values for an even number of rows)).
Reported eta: 51.5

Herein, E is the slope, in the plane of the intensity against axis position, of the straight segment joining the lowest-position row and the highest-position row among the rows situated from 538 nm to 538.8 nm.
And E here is 9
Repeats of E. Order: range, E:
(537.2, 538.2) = 2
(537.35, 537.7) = 13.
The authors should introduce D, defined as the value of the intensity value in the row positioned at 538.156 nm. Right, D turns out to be 49.12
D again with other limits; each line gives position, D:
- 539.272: 53.79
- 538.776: 53.5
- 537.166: 45.74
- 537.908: 43.68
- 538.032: 46.86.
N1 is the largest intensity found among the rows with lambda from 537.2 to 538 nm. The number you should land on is 63.38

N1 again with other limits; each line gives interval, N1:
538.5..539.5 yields 60.38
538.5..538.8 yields 58.1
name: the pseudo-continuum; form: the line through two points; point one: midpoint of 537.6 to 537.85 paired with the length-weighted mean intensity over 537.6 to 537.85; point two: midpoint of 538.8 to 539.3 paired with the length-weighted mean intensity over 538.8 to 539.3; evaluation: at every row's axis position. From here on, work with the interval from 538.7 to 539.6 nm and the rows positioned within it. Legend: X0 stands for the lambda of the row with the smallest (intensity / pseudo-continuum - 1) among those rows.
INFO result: 539.148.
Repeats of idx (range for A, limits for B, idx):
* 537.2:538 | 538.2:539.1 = -1.2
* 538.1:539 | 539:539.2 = -4.7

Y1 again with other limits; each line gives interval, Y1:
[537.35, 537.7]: -55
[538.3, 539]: -53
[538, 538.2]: -48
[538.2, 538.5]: -51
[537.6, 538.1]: -52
